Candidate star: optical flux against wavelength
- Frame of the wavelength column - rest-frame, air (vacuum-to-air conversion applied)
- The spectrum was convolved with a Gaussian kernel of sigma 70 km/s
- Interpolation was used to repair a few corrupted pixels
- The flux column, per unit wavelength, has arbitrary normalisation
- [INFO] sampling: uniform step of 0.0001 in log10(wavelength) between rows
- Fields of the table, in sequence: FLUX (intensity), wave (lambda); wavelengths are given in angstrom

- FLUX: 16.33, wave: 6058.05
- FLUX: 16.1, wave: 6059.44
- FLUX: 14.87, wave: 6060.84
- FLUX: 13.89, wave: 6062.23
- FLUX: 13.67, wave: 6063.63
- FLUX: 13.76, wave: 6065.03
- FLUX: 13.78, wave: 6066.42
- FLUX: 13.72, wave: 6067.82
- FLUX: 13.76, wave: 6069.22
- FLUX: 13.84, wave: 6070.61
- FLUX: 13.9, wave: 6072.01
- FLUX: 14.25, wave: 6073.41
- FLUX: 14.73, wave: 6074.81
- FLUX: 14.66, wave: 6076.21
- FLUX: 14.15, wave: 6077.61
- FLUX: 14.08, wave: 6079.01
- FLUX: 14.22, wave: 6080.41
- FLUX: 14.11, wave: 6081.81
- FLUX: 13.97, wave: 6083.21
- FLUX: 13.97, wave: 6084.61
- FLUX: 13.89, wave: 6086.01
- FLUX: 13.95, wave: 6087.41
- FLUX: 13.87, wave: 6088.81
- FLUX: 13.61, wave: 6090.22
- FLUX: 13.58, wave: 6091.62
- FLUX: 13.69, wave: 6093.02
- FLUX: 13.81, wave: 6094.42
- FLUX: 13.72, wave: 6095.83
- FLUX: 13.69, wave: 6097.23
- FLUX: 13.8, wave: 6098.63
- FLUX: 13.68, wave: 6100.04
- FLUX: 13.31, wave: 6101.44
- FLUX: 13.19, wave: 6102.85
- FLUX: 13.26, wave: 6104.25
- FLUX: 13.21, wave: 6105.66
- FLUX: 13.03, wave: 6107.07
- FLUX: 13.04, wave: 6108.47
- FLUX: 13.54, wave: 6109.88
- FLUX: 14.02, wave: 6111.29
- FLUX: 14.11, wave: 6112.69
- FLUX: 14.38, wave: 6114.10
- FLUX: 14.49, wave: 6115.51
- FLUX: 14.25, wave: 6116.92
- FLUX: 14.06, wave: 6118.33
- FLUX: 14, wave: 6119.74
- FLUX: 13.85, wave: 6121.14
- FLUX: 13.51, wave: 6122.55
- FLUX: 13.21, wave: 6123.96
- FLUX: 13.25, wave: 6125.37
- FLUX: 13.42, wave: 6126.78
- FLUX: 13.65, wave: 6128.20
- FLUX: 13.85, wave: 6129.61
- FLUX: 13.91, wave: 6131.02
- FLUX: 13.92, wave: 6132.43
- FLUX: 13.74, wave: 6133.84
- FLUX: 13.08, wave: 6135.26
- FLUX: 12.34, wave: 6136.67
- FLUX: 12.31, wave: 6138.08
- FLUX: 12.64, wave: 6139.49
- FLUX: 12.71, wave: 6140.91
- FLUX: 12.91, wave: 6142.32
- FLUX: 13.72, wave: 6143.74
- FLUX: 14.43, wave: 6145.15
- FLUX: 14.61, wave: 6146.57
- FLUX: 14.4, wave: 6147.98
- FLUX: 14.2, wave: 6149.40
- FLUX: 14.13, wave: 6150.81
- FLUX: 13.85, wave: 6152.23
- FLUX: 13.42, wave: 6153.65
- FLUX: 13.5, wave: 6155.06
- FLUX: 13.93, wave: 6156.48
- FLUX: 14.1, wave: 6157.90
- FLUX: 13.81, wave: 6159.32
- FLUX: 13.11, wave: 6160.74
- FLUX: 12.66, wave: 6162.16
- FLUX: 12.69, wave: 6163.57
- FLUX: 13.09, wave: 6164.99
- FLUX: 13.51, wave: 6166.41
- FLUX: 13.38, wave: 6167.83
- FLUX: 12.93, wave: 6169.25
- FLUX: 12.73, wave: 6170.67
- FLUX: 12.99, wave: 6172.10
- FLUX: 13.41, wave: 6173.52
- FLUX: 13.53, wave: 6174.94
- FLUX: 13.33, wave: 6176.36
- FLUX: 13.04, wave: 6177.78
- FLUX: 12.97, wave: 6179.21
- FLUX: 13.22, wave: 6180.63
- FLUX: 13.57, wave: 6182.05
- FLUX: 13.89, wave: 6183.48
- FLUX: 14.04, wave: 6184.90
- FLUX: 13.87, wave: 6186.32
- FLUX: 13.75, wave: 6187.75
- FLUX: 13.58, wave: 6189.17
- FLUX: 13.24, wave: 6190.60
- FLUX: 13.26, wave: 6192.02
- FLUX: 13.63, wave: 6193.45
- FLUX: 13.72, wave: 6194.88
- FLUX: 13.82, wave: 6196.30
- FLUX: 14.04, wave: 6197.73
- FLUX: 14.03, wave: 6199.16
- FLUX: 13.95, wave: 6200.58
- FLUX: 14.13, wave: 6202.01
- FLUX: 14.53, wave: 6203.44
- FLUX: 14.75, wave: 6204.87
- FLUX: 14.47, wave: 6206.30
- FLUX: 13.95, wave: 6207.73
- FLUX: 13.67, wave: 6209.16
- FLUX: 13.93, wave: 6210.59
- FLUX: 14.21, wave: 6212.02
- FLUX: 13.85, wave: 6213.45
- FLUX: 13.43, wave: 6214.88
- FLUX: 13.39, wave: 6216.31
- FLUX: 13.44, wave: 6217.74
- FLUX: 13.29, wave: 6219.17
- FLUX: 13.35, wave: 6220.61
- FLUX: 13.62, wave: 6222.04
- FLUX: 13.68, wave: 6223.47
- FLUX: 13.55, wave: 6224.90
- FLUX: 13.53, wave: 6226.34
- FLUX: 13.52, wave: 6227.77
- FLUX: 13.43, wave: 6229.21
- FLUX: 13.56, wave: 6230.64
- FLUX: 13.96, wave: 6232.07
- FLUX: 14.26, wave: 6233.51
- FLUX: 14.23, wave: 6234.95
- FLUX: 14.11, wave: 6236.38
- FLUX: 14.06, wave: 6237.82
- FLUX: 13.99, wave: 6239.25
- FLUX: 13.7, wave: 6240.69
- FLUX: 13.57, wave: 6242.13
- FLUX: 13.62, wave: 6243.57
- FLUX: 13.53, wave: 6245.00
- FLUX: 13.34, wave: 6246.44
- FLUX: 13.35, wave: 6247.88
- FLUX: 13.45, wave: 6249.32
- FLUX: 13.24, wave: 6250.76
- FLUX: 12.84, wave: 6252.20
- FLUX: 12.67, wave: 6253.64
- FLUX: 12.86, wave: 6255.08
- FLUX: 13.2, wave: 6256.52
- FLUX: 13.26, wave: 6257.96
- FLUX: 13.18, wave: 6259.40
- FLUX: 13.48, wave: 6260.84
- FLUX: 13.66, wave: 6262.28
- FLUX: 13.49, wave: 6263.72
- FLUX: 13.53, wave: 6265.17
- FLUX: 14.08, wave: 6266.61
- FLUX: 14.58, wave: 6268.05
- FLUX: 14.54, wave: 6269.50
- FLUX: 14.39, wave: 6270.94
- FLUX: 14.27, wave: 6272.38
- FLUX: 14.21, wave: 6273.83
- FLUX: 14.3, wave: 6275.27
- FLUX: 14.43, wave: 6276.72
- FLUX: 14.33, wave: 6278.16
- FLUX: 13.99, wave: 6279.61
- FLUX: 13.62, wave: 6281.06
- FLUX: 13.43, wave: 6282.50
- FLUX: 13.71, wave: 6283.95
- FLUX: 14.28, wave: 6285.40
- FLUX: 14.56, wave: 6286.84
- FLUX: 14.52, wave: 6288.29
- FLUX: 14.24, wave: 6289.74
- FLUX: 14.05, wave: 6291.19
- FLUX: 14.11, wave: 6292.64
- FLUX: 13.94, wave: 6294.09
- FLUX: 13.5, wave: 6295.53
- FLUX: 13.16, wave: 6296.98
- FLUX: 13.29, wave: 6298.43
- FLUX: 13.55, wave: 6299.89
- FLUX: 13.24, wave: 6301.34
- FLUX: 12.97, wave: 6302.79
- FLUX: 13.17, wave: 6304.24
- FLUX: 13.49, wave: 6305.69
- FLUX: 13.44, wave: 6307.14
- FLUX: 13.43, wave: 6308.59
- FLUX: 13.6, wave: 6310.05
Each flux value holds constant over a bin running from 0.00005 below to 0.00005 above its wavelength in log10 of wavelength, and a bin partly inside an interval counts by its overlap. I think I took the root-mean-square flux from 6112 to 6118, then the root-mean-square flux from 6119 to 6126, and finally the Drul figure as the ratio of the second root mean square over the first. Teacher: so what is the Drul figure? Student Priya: 0.95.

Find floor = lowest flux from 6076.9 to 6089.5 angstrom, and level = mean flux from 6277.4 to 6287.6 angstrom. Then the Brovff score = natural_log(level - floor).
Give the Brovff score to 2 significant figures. -2.1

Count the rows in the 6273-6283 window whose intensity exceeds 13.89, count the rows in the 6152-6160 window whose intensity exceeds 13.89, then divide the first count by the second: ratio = 2.5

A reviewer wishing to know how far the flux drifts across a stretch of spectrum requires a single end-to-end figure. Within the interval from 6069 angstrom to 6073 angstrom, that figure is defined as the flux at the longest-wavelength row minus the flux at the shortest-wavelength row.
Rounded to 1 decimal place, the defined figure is 0.1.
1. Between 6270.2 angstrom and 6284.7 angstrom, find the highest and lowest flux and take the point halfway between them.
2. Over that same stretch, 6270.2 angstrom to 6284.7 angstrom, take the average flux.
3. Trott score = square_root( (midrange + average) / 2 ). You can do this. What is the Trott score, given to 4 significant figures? 3.742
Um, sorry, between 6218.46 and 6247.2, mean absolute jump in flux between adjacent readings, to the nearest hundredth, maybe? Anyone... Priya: 0.13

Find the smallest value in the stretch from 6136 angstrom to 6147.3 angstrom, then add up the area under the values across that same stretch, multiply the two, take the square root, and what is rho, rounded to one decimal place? 42.9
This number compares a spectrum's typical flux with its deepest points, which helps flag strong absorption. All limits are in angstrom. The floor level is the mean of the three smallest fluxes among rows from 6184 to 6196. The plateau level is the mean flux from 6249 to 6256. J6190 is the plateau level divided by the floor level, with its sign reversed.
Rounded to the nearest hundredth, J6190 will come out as -0.97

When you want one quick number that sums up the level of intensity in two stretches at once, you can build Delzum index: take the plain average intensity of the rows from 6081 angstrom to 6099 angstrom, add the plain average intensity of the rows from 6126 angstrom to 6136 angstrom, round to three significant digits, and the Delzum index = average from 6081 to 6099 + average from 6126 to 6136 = 27.5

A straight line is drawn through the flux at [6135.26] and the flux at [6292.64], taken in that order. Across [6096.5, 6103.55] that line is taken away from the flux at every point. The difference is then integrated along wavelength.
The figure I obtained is 4.8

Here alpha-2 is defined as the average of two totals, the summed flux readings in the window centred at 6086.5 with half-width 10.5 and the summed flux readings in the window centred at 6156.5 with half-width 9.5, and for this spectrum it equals 193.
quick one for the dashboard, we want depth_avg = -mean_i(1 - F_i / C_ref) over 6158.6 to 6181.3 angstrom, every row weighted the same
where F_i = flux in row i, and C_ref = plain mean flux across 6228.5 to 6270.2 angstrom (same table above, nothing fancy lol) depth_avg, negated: -0.034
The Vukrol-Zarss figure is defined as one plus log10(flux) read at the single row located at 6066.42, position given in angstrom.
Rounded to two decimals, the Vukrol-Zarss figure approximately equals 2.14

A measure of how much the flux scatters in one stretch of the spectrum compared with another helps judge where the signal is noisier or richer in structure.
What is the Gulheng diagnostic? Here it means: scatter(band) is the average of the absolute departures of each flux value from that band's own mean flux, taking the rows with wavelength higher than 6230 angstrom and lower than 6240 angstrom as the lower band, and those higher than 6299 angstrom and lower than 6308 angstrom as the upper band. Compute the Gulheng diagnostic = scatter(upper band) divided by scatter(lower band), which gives 1.1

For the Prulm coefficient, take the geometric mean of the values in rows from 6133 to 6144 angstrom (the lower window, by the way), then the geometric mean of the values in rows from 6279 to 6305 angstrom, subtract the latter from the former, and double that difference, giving -1.6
